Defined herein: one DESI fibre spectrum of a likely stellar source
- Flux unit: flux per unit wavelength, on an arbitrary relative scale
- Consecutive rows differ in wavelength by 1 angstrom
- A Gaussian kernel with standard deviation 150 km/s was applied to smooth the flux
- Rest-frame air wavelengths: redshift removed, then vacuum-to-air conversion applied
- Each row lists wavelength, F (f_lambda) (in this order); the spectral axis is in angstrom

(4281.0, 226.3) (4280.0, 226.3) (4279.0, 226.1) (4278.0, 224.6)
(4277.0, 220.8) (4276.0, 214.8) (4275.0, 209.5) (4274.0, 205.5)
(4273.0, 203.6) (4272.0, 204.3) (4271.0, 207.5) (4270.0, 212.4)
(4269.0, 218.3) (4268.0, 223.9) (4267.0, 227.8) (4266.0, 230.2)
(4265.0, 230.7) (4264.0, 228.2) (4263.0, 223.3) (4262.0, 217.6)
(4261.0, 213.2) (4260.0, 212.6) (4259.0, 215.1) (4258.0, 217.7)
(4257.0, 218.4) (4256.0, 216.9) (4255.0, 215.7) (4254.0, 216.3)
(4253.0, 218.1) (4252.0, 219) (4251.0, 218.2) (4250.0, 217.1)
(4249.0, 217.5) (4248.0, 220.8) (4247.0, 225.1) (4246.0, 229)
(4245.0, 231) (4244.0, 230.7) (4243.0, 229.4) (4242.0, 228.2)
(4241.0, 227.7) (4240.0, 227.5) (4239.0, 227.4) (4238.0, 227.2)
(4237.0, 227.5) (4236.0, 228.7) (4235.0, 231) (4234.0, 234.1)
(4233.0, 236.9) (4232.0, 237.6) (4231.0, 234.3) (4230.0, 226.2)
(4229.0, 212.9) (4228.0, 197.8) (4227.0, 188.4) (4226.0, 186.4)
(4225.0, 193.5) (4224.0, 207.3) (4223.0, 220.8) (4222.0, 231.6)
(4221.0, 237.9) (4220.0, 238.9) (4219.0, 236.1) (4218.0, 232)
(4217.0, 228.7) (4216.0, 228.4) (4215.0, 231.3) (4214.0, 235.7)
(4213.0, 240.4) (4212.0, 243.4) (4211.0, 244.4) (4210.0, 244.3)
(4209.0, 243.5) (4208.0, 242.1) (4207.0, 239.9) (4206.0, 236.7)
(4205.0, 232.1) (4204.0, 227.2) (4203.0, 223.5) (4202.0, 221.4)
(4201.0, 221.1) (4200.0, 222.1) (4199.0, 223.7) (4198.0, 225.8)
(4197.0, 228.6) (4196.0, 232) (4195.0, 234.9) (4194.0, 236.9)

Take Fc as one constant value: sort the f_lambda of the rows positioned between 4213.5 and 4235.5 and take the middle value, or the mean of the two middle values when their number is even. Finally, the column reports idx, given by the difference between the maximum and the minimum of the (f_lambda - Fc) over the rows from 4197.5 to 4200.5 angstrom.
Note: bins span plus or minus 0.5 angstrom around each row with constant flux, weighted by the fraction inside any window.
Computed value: 3.7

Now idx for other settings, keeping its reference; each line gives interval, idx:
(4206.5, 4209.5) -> 3.6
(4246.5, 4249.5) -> 7.6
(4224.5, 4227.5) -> 7.1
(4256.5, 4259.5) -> 3.3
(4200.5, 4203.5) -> 2.4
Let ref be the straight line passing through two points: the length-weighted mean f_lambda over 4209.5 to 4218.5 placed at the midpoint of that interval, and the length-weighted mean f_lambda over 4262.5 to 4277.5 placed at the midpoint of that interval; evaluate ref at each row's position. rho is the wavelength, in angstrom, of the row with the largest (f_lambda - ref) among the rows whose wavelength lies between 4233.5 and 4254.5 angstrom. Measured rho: 4245.0 angstrom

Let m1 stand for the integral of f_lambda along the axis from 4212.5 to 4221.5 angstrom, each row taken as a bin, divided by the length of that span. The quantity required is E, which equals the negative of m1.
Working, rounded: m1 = 234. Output -234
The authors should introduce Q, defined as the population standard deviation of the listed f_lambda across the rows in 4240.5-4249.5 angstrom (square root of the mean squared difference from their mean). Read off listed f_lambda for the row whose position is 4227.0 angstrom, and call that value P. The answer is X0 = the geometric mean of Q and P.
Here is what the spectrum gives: 29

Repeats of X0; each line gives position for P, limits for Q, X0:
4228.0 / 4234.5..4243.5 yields 15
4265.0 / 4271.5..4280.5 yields 46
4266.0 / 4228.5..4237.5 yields 40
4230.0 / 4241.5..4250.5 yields 34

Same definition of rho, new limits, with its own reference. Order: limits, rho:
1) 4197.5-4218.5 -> 4211.0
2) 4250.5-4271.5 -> 4265.0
